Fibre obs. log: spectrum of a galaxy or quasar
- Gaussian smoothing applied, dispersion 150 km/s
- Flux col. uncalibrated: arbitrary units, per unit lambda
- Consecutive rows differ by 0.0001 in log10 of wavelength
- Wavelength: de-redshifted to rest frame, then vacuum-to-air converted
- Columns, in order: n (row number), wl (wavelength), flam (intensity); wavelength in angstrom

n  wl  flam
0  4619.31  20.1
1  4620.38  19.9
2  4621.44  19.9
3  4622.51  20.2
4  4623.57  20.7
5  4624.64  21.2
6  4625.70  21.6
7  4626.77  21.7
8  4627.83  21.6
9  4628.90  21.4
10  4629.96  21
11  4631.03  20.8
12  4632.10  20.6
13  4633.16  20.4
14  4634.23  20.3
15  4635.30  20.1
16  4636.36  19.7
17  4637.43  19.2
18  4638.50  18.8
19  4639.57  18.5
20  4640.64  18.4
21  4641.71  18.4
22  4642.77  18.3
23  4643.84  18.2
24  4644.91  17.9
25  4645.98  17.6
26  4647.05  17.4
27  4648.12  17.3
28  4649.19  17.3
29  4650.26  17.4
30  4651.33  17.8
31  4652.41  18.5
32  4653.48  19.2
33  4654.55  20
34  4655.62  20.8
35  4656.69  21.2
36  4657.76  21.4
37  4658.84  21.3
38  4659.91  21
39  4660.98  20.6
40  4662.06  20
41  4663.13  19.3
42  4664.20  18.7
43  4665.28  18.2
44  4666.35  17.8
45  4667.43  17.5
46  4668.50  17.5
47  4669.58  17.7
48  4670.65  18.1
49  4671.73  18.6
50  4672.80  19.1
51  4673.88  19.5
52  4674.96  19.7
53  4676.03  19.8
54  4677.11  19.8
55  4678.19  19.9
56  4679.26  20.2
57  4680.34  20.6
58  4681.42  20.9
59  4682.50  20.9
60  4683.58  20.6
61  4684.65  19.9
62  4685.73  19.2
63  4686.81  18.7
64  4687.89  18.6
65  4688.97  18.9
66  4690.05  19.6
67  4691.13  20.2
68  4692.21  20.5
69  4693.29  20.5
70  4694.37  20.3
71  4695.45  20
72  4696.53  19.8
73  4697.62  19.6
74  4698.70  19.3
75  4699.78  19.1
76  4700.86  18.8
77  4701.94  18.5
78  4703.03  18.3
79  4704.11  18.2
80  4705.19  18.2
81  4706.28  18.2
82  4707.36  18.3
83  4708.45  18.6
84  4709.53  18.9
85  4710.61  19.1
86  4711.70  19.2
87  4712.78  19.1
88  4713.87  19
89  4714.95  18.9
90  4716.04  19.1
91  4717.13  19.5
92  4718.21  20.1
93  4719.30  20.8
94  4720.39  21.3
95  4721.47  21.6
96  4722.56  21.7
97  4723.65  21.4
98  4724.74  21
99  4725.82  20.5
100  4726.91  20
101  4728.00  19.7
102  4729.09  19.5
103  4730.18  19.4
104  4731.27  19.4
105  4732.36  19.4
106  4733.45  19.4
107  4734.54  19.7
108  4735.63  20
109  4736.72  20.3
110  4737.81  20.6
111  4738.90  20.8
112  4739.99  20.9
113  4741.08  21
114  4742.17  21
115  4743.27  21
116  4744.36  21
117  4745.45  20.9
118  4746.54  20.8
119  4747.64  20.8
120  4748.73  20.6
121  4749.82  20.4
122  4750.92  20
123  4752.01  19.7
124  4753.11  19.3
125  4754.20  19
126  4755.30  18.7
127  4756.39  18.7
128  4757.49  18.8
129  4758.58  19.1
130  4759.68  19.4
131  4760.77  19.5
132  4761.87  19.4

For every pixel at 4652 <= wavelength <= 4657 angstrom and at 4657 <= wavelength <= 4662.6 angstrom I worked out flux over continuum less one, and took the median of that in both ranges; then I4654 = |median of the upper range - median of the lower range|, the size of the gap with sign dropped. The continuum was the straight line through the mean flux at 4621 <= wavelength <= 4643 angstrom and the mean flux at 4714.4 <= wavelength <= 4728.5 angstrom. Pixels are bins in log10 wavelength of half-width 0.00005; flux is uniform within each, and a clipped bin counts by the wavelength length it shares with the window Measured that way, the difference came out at 0.05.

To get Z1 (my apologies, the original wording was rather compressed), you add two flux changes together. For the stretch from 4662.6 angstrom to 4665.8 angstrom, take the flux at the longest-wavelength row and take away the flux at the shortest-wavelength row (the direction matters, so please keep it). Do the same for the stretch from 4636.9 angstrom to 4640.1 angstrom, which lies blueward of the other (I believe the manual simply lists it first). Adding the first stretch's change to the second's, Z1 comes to -1.8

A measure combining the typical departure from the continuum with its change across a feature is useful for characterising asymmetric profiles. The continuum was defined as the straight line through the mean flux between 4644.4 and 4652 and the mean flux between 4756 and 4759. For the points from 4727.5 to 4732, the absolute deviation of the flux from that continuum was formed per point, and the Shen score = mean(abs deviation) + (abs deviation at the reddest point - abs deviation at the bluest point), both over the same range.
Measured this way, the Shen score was 0.6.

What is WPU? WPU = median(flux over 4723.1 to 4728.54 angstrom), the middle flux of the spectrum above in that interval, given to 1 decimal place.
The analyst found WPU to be 20.5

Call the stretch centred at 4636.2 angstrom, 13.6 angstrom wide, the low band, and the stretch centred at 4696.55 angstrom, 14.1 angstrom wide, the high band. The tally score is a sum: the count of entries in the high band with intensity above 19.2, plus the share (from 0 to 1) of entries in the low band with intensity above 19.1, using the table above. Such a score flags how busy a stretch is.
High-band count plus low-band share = 9.6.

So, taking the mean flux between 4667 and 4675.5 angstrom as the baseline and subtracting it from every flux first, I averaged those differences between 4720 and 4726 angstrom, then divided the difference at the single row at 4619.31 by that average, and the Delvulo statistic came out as 0.6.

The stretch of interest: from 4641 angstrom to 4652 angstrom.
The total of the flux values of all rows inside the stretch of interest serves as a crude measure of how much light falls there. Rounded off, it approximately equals 178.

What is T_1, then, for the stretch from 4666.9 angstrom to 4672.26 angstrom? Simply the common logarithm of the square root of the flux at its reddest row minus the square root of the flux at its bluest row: -0.89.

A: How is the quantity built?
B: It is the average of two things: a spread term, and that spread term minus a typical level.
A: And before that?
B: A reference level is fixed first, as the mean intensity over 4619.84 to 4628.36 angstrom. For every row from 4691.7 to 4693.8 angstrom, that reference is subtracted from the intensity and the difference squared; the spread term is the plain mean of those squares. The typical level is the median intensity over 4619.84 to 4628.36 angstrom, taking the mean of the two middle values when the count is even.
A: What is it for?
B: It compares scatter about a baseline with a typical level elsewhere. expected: -10.4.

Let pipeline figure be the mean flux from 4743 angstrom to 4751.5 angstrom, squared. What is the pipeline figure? 428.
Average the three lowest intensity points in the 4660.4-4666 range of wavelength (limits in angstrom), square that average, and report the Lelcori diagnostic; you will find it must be 351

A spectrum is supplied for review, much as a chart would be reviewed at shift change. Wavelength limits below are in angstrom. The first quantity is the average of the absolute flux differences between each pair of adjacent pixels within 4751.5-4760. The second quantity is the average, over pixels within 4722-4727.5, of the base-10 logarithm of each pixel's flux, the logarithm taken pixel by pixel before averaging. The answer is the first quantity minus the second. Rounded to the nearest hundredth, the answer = -1.08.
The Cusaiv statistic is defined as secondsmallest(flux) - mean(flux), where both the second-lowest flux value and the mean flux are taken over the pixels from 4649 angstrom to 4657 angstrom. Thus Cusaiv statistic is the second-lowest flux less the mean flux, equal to -1.6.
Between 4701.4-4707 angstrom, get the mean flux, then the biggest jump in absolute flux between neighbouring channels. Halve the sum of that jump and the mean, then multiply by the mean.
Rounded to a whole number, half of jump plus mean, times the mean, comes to 169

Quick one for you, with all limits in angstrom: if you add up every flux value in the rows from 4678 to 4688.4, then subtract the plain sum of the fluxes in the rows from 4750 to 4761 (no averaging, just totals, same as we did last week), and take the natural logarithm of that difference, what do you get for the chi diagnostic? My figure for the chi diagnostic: 2.0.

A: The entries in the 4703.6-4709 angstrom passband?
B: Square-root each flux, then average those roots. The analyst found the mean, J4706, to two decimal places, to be 4.28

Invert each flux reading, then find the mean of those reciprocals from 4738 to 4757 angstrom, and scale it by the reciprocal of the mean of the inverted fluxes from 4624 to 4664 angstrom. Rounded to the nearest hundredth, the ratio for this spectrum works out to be 0.96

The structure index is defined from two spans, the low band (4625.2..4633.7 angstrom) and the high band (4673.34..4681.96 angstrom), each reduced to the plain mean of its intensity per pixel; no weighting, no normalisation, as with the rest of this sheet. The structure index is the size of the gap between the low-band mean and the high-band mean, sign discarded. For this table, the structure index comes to 1.1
